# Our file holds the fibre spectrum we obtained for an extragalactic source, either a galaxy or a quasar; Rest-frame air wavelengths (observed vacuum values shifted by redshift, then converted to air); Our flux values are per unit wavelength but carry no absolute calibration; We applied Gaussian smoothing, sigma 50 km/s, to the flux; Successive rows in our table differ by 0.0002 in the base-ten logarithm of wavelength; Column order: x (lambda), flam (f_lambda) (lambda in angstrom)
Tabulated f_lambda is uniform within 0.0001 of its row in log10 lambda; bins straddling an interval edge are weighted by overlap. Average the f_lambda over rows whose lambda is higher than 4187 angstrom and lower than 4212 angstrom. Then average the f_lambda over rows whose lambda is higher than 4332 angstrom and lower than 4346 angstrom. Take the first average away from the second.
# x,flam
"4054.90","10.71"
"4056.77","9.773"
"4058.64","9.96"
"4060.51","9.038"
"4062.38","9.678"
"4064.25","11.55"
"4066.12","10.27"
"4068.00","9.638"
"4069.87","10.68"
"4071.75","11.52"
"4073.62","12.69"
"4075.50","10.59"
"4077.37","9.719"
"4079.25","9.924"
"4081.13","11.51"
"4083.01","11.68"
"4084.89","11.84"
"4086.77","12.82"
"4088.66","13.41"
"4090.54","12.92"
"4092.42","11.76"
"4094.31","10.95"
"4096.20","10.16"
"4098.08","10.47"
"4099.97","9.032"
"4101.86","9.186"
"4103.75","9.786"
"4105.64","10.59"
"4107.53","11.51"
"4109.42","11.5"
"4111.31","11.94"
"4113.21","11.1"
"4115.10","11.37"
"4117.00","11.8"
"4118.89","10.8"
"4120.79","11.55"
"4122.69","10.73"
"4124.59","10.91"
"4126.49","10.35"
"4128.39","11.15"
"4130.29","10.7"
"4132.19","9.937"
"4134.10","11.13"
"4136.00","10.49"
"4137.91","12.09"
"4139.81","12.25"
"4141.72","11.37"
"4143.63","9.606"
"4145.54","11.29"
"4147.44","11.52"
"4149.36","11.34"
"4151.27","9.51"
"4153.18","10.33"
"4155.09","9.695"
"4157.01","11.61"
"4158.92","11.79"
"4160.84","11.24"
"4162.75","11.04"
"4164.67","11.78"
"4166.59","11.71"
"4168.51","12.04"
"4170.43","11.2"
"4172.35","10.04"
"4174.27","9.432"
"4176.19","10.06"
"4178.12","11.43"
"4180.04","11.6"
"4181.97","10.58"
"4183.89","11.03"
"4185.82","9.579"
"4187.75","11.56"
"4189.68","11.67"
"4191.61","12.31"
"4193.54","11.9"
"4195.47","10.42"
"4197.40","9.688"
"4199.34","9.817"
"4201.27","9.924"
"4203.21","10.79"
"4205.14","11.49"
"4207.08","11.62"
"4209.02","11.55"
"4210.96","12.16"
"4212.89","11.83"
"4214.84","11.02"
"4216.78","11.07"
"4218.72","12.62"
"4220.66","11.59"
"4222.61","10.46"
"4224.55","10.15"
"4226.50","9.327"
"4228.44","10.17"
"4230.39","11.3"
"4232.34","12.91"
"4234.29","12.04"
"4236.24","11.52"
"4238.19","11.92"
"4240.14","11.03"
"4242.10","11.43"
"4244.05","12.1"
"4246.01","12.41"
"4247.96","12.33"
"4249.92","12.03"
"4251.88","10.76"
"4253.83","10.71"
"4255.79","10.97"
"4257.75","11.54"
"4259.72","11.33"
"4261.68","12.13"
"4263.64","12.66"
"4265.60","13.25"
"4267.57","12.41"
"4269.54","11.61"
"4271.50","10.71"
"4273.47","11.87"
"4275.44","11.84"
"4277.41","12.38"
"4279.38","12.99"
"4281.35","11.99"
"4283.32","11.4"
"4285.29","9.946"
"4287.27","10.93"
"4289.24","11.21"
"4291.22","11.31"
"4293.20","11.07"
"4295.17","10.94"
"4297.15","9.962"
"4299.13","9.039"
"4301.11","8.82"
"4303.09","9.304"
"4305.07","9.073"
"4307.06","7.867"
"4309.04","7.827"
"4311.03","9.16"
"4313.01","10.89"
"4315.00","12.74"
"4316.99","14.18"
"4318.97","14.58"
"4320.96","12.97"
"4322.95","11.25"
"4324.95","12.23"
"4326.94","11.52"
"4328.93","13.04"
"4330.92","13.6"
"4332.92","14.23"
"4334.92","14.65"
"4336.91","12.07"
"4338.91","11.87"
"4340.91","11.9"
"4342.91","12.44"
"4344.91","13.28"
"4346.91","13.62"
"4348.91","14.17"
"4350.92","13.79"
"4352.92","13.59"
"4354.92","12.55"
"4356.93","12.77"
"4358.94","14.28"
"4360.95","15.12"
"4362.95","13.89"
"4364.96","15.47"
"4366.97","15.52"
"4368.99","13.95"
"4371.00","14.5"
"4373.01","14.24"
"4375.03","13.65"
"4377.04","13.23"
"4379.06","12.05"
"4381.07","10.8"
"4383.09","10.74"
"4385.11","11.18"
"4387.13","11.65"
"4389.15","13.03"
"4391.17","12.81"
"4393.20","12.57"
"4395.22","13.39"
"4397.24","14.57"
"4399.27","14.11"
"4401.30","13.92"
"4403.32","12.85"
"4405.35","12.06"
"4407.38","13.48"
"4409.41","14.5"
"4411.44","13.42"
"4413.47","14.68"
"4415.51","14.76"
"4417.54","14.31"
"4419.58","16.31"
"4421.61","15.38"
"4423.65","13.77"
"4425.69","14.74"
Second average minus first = 1.8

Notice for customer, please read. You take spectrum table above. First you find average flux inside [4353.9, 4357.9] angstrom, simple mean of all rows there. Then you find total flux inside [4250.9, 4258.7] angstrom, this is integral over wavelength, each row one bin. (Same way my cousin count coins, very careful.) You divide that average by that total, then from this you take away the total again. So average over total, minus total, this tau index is -86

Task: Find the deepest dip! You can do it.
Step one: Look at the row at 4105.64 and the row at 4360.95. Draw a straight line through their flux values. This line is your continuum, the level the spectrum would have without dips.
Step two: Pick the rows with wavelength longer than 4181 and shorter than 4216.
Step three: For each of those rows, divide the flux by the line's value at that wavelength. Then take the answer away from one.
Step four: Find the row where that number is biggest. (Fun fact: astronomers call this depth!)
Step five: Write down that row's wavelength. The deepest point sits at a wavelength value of 4197.40 angstrom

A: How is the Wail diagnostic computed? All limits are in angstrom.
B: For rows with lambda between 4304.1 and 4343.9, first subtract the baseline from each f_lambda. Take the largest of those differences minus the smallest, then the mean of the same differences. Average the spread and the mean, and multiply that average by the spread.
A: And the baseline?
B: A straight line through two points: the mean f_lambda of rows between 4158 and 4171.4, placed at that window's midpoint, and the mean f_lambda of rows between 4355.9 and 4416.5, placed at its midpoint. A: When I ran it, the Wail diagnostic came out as 18.9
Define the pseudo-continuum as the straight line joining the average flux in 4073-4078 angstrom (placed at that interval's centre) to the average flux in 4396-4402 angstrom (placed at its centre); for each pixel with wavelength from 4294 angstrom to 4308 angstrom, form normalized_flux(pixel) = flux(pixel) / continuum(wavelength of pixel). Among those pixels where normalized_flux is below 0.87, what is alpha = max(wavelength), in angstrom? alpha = 4307.06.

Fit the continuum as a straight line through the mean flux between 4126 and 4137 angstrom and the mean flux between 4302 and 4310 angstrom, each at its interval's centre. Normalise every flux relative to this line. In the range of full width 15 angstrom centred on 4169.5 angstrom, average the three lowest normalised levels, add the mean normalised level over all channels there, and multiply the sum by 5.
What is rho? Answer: 10.2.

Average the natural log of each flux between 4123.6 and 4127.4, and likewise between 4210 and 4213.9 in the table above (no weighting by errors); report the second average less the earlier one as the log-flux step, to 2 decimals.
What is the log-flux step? 0.12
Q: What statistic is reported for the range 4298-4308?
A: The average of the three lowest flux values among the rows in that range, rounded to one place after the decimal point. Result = 8.6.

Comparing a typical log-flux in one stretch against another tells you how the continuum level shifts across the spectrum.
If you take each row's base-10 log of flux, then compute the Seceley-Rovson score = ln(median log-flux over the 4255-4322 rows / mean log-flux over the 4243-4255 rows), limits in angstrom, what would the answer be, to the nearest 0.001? -0.014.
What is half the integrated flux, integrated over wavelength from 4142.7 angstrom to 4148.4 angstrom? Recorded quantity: 31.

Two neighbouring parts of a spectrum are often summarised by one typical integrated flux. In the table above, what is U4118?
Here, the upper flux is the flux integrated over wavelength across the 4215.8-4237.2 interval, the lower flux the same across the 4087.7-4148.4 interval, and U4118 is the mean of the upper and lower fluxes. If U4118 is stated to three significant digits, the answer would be 455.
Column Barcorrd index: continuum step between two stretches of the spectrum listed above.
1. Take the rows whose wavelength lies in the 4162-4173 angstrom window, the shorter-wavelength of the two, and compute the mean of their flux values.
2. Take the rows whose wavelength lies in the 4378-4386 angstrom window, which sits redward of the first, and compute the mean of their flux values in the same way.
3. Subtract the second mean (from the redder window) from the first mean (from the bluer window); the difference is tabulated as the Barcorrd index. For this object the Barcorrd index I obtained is 0.1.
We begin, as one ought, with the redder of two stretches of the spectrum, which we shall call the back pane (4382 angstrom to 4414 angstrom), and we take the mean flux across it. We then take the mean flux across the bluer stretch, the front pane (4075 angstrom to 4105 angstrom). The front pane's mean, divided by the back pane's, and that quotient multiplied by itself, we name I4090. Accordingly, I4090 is 0.71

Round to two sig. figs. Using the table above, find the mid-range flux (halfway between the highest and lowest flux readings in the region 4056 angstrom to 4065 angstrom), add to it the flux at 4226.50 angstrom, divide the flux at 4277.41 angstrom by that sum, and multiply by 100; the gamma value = 63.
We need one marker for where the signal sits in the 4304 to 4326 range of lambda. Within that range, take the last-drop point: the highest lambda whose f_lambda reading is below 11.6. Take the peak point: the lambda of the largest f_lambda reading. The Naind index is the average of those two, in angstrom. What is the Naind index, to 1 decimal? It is 4321.0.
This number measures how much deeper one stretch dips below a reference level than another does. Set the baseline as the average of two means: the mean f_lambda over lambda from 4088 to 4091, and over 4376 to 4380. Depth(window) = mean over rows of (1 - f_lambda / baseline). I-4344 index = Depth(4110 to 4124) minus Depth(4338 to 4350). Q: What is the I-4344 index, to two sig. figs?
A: 0.12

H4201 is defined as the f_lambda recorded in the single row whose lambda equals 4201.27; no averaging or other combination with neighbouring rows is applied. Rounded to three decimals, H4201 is 9.924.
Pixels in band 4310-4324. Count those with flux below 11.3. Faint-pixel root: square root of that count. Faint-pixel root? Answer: 1.7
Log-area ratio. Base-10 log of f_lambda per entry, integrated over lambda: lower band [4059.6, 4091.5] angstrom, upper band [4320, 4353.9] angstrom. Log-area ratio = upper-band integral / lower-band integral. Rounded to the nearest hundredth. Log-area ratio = 1.13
